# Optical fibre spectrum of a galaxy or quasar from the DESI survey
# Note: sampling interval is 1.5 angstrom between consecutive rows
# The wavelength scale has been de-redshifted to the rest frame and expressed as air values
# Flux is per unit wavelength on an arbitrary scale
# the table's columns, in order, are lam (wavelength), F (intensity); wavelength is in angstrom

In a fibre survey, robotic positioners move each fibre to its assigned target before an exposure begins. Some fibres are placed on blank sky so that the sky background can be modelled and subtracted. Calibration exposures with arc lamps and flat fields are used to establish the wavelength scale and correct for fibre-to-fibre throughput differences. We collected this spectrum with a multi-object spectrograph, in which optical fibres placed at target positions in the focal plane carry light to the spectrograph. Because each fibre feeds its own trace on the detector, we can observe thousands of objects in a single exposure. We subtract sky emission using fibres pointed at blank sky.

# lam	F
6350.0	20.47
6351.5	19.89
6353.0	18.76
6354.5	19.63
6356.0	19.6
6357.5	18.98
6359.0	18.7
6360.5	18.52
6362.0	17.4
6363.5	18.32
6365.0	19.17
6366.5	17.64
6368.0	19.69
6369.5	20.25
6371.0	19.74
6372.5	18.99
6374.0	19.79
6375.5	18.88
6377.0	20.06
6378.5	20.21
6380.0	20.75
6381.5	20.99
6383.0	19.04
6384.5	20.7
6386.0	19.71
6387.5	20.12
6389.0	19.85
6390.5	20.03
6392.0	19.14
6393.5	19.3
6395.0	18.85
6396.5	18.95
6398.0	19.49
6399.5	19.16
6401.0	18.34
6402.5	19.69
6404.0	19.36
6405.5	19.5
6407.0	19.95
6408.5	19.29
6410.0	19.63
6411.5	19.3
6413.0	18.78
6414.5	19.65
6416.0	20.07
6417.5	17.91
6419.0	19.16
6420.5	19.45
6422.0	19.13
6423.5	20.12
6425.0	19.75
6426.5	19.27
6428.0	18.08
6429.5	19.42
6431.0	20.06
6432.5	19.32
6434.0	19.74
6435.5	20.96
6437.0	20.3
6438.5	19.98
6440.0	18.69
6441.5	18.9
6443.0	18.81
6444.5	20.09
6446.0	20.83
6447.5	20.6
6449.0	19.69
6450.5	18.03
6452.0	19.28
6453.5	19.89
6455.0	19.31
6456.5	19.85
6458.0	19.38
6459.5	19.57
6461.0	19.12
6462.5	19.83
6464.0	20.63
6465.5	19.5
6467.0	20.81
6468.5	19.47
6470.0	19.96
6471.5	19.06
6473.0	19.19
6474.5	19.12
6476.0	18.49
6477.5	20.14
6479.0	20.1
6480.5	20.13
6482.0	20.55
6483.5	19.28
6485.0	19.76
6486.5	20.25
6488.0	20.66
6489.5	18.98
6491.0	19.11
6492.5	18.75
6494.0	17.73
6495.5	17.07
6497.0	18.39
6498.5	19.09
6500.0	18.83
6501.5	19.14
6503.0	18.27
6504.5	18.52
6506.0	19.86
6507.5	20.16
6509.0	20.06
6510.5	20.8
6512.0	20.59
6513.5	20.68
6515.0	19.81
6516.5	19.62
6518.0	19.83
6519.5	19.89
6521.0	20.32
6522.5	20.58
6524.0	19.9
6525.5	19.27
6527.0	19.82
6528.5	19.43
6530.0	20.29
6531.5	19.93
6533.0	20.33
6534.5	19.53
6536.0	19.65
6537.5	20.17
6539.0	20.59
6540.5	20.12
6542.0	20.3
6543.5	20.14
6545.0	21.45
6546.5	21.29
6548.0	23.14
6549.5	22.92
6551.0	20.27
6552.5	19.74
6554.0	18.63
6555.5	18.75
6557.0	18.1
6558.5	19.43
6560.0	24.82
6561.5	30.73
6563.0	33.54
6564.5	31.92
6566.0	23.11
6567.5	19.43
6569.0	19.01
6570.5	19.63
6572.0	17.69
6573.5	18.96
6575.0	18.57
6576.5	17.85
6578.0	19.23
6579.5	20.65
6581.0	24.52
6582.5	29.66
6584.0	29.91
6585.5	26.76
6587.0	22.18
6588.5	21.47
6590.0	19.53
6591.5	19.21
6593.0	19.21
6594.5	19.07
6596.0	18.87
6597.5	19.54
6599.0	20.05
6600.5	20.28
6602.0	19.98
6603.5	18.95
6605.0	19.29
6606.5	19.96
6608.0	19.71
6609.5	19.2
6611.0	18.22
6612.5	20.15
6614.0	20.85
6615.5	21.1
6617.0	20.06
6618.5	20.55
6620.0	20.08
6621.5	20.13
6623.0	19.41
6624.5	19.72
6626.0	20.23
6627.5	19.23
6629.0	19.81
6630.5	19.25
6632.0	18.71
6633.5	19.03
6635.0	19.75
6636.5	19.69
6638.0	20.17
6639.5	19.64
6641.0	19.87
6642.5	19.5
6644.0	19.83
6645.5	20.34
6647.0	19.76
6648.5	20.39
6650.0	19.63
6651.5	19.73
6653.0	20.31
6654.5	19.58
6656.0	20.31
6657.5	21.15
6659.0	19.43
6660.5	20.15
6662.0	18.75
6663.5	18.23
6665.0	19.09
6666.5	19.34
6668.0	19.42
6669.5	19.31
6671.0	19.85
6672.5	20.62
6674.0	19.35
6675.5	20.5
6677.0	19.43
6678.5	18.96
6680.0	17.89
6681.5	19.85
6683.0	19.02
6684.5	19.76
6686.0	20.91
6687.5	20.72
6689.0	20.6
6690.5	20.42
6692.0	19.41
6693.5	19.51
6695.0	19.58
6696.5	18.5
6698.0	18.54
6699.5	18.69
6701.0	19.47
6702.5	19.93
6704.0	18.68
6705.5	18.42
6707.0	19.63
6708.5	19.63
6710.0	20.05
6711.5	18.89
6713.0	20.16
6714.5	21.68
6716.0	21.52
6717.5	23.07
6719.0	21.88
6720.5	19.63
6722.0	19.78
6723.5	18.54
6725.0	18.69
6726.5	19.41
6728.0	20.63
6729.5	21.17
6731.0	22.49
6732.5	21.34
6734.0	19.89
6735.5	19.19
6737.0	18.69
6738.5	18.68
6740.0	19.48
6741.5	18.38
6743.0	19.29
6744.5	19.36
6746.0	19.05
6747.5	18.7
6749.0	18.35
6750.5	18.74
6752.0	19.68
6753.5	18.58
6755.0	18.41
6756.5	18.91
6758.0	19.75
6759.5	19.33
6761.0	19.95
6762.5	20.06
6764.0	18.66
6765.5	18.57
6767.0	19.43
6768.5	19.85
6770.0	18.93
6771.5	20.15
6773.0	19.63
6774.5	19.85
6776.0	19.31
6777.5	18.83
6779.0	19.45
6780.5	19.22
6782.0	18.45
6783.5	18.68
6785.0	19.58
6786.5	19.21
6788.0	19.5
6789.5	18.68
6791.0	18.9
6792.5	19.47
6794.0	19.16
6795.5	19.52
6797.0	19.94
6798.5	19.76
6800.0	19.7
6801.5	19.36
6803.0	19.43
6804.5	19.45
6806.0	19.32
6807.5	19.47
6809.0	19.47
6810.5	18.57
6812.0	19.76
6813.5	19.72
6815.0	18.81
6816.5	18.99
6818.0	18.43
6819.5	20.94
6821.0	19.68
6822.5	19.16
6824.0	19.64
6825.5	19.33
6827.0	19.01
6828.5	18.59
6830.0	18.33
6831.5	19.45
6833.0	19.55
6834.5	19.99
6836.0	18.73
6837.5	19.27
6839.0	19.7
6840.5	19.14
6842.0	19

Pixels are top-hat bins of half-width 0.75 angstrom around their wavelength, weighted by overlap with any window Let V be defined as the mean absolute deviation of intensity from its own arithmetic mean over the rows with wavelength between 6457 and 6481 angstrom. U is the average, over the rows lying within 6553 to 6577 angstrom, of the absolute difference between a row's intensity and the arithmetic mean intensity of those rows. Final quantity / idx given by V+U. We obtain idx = 4.84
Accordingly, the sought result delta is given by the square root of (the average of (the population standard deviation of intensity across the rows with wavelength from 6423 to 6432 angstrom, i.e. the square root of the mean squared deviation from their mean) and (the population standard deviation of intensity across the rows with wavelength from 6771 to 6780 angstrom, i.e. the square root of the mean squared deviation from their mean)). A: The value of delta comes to 0.74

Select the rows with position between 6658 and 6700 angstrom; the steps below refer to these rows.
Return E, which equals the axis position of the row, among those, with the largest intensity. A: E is 6686.0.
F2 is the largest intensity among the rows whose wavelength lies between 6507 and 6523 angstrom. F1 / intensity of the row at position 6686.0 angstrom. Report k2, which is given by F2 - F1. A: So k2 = -0.1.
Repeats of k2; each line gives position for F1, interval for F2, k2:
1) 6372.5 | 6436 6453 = 1.8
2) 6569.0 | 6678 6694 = 1.9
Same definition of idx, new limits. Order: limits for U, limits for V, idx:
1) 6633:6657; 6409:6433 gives 0.74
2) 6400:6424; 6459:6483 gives 0.97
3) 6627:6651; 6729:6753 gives 1.20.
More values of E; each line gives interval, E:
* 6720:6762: 6731.0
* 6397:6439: 6435.5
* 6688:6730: 6717.5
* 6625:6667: 6657.5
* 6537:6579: 6563.0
